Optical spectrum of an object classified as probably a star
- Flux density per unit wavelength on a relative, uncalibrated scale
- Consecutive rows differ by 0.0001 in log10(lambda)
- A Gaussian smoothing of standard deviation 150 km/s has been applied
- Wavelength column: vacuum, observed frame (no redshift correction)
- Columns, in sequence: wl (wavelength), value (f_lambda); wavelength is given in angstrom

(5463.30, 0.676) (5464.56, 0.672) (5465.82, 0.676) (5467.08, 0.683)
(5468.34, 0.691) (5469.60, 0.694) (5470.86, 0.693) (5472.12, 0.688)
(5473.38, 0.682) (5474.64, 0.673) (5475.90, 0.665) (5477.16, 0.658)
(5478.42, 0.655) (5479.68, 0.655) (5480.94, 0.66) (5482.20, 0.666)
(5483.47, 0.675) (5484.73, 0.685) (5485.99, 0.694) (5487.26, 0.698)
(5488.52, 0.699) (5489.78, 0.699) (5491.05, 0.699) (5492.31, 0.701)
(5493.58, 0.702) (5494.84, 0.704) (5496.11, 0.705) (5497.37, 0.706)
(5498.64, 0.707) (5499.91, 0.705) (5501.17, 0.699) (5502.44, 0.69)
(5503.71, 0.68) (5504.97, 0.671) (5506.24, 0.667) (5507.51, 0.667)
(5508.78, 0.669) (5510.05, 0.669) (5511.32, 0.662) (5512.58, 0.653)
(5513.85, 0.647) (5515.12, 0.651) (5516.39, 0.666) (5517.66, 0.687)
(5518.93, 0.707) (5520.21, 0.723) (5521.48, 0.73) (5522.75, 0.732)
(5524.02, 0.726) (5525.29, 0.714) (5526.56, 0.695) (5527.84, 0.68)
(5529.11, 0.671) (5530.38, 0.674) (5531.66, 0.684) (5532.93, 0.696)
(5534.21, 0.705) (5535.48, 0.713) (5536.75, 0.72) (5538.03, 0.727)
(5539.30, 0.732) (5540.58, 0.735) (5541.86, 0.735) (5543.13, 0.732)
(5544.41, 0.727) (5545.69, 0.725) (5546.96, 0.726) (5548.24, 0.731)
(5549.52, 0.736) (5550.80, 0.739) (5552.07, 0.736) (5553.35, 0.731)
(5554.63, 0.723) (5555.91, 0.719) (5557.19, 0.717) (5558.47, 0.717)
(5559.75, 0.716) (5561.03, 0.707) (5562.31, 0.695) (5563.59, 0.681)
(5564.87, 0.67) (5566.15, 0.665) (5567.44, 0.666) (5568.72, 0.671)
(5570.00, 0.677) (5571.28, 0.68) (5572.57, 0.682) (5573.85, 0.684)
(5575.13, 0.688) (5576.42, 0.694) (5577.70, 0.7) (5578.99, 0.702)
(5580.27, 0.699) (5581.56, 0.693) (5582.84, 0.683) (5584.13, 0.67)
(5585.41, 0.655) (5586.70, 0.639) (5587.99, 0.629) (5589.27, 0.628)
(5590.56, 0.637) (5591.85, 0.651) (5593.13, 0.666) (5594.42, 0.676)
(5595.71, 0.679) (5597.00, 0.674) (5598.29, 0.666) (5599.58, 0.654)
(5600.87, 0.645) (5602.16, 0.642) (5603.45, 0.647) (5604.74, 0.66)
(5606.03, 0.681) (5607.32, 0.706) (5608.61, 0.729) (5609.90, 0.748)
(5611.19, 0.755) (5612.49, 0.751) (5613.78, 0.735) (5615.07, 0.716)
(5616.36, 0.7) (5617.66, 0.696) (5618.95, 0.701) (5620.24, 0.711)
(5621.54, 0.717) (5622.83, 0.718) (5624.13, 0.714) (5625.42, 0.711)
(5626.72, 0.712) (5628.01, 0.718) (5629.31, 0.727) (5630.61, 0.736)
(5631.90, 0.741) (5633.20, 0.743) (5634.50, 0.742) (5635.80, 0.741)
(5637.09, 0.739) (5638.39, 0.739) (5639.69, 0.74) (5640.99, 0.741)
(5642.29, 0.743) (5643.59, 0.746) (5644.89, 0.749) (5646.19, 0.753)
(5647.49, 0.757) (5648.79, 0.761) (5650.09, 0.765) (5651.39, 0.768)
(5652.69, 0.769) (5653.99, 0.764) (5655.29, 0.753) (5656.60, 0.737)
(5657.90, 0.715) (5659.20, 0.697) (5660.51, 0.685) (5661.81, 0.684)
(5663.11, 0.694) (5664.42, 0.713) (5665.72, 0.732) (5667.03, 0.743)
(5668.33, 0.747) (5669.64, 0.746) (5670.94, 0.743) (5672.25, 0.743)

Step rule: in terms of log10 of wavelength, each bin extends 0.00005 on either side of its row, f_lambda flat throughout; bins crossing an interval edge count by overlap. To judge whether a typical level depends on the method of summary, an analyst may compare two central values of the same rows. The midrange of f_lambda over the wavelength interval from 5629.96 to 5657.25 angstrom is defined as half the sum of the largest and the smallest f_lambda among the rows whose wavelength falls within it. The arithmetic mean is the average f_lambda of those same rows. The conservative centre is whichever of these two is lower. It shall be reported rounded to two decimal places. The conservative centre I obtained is 0.75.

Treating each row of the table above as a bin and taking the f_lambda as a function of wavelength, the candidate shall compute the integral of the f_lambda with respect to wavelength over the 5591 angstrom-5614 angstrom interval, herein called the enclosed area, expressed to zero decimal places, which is 16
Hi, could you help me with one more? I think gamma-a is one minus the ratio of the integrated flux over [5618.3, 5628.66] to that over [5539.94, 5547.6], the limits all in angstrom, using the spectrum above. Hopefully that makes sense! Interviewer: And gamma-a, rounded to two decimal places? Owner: -0.32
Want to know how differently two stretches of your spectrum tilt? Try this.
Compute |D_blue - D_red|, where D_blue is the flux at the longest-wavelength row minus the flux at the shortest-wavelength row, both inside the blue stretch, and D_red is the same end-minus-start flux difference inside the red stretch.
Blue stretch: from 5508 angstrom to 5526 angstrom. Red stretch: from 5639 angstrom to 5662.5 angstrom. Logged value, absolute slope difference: 0.101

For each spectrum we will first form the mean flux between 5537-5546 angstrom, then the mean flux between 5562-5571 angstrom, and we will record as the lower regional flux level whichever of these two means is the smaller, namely 0.67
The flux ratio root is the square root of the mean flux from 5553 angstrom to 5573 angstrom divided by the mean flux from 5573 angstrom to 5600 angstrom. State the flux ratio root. 1.02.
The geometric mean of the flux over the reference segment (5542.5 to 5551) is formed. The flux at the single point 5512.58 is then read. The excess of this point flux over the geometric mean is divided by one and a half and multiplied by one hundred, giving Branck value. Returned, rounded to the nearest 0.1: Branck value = -5.2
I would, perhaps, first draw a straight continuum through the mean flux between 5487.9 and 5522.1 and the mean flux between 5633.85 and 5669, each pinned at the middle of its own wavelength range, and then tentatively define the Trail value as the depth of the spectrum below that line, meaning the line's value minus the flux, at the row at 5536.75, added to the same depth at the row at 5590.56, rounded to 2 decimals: 0.06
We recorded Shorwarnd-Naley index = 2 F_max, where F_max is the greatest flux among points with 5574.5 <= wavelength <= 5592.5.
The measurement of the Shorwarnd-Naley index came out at 1.40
